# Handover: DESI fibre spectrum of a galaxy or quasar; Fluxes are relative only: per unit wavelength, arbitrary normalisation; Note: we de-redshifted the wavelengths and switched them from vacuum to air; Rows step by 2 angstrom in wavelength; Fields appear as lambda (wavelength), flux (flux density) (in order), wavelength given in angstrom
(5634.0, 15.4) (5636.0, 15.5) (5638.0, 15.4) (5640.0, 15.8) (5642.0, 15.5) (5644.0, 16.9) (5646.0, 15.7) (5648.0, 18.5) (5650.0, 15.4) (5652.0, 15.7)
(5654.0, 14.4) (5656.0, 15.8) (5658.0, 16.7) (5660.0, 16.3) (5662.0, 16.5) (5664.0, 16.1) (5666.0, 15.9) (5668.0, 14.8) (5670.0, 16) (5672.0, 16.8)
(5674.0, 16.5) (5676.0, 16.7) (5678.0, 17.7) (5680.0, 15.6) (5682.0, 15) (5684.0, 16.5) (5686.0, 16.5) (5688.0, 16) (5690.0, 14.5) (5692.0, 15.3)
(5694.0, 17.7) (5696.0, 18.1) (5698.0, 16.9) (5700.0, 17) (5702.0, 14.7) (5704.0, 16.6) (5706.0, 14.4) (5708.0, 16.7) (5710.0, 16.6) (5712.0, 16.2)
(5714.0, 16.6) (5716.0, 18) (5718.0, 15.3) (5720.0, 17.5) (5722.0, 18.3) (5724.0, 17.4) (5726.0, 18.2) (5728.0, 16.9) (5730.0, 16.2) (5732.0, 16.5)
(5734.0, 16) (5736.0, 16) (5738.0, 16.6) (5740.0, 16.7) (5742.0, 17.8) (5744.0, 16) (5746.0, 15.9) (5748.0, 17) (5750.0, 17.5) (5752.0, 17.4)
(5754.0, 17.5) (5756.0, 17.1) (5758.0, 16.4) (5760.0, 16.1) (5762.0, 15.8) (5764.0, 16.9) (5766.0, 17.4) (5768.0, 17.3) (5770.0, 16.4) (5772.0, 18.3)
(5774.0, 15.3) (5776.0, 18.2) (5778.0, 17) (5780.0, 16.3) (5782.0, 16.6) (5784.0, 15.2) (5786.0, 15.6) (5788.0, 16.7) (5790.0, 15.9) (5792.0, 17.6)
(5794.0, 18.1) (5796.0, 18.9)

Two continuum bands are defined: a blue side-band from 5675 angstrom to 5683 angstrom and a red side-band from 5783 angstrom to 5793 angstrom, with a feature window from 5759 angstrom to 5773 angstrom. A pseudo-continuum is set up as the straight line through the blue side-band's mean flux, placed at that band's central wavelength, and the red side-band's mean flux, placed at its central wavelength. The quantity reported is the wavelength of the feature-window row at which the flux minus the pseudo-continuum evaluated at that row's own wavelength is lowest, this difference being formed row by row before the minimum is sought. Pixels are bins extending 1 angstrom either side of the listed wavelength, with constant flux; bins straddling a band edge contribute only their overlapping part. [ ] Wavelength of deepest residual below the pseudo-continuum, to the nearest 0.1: 5762.0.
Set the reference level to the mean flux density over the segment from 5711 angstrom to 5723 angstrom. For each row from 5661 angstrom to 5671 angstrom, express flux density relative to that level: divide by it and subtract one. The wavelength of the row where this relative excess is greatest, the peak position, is 5662.0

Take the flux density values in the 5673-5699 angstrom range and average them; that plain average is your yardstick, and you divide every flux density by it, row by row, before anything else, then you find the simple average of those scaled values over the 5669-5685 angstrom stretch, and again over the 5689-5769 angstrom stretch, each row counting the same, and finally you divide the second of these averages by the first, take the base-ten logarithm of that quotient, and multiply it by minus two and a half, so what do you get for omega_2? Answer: -0.021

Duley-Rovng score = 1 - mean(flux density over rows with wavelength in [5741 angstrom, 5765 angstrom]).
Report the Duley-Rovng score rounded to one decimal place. -15.8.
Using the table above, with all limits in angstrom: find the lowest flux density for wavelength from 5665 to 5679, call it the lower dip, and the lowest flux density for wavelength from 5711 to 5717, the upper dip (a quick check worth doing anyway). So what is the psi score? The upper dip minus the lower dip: 1.4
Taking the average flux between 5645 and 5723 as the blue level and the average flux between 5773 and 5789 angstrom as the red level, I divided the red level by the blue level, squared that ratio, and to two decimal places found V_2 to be 1.01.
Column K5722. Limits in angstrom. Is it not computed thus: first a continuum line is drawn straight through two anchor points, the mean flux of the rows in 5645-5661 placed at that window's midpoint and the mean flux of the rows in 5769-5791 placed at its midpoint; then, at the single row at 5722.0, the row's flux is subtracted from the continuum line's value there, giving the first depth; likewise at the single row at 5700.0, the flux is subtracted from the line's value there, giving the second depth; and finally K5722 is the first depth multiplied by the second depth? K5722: 1.6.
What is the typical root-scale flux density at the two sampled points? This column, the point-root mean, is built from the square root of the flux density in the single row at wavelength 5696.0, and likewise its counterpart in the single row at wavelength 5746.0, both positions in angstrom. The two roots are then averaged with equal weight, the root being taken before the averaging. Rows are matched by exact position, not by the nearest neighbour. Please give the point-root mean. 4.12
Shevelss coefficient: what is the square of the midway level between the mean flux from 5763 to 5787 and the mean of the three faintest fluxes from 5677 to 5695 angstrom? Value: 250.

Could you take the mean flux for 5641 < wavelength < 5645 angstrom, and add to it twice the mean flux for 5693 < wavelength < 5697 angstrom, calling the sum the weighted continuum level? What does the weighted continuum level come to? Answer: 52.0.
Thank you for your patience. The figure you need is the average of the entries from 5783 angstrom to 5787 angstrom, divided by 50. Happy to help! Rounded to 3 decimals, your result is 0.308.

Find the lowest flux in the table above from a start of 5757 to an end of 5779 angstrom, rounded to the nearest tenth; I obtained 15.3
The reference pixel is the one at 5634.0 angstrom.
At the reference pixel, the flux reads 15.4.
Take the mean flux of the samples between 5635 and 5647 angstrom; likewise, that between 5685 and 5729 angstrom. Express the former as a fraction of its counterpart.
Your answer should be 0.951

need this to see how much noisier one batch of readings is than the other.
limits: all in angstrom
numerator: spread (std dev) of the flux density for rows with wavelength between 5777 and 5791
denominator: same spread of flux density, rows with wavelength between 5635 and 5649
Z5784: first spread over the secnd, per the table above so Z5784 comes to 0.57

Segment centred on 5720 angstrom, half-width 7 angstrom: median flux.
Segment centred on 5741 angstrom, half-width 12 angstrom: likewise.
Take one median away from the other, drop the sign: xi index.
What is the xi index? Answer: 0.95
